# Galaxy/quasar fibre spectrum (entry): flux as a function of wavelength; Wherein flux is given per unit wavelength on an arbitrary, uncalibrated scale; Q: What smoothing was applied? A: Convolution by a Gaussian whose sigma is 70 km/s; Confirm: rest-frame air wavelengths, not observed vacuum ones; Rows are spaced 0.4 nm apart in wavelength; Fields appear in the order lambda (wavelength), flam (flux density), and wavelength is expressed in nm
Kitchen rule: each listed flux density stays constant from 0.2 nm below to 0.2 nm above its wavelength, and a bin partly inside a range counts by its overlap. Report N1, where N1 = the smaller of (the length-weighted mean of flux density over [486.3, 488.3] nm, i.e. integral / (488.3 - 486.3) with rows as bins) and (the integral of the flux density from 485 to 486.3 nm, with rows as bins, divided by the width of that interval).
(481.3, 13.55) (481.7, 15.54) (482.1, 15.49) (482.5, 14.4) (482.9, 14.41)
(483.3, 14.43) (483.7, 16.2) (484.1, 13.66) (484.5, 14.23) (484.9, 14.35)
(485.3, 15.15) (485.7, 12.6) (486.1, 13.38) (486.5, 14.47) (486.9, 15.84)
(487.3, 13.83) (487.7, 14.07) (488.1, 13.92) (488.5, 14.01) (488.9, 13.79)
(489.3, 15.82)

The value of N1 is 13.8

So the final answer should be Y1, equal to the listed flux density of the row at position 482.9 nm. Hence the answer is 14.41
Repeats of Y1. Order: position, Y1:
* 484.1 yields 13.66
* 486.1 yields 13.38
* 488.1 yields 13.92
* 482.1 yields 15.49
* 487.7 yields 14.07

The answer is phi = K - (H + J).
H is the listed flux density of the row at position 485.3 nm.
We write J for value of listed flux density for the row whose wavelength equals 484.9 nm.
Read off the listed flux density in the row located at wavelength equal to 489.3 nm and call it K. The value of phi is -13.7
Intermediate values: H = 15.15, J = 14.35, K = 15.82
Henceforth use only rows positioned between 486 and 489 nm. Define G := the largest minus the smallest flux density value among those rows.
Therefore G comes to 2.46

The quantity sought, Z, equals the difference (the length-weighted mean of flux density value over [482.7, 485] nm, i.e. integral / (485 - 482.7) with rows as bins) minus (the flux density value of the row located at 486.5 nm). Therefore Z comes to 0.1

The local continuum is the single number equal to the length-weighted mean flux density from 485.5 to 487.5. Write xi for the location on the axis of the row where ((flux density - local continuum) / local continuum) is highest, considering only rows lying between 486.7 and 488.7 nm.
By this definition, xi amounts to 486.9 nm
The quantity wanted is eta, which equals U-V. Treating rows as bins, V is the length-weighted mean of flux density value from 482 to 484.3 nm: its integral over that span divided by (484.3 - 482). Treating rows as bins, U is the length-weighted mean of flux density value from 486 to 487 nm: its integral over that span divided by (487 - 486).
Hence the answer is -0.18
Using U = 14.6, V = 14.7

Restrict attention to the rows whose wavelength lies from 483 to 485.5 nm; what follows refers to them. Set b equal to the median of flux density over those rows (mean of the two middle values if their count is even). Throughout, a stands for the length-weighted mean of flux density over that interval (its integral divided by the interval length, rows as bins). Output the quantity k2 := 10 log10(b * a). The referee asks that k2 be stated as 23.2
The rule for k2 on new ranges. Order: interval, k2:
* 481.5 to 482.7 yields 23.7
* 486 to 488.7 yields 23.0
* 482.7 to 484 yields 23.3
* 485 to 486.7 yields 22.9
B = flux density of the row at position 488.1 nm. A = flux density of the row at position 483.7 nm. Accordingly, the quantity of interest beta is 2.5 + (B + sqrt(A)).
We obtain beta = 20.4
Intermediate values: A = 16.2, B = 13.92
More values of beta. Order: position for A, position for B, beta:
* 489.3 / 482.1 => 22.0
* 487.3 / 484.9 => 20.6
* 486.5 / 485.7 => 18.9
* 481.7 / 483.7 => 22.6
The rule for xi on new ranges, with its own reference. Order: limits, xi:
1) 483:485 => 483.7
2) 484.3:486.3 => 485.3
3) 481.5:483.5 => 481.7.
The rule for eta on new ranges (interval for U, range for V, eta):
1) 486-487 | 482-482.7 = -0.31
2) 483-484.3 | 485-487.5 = 0.52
